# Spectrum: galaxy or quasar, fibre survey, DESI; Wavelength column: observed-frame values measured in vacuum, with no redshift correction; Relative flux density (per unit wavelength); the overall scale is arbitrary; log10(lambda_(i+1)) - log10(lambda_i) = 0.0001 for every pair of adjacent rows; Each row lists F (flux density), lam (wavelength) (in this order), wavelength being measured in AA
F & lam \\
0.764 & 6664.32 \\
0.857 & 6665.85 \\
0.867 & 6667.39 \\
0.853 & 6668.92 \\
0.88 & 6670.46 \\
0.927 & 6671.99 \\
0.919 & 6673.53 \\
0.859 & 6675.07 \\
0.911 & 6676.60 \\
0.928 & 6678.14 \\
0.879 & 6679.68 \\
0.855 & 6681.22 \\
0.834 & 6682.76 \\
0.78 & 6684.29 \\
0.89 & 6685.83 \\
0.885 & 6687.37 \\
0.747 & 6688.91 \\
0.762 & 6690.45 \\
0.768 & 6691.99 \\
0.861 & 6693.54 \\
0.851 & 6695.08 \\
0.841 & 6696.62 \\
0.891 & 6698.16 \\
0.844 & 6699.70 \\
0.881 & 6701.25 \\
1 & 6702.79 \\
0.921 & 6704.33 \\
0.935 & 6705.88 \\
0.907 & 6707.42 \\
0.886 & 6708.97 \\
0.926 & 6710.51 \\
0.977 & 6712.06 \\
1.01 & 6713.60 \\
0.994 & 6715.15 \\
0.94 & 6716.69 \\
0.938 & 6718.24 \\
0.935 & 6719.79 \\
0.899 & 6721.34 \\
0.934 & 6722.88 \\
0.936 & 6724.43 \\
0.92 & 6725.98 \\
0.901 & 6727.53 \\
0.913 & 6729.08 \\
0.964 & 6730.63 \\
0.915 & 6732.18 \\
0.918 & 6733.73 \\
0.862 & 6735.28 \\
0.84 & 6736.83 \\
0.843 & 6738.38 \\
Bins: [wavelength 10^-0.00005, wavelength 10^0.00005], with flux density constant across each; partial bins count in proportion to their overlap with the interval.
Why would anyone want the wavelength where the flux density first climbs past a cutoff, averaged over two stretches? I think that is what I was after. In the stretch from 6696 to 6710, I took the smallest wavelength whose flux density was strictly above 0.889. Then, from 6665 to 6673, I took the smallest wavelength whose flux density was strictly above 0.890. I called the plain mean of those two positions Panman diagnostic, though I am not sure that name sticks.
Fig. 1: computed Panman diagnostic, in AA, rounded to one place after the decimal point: 6685.1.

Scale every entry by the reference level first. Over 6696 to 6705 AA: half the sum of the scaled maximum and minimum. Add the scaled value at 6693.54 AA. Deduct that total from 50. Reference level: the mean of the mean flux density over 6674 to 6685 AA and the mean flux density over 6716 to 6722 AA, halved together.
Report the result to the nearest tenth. 48.0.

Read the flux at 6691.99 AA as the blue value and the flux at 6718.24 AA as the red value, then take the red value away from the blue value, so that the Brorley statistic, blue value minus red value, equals -0.170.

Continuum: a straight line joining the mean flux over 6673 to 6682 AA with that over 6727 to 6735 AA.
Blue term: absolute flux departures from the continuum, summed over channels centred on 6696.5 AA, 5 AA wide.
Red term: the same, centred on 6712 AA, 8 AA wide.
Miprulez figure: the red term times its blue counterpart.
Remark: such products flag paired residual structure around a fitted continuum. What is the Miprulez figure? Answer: 0.035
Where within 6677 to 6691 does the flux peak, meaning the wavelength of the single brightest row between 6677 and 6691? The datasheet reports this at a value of 6678.14 AA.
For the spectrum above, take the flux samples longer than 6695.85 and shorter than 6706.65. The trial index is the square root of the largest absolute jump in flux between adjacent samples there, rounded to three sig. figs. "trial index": 0.345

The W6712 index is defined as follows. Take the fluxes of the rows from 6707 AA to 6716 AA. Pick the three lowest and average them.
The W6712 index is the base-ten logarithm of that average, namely -0.043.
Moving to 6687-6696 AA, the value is -0.120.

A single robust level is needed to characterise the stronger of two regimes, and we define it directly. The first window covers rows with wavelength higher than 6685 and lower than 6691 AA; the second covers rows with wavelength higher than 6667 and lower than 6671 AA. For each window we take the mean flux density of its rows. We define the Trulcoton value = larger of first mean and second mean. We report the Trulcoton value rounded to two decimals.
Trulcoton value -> 0.87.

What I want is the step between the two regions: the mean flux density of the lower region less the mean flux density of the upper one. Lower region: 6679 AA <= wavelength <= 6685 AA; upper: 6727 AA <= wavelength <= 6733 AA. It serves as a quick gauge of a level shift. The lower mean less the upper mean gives -0.09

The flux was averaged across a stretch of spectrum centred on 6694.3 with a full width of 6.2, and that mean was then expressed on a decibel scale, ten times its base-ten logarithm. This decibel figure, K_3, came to -0.81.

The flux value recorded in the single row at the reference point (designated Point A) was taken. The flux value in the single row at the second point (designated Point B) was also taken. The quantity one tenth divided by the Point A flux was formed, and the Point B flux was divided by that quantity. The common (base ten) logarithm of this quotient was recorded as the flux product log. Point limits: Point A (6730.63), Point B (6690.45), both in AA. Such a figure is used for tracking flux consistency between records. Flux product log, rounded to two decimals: 0.87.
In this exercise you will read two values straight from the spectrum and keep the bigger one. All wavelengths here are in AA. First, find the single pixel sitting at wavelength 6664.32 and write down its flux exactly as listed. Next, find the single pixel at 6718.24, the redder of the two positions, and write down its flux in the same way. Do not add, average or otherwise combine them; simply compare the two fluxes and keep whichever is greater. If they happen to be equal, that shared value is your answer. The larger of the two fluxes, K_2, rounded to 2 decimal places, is 0.94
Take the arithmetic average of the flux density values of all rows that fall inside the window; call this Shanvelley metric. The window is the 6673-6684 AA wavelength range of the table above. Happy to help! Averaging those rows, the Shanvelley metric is 0.88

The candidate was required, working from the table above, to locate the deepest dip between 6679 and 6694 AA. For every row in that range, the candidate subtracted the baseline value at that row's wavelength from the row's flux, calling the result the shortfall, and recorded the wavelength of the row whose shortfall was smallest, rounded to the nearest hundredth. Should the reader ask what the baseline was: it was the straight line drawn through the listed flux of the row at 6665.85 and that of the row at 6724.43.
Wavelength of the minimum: 6688.91 AA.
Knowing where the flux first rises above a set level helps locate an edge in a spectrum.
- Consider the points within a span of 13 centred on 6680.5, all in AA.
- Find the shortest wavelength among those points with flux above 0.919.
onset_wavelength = 6678.14 AA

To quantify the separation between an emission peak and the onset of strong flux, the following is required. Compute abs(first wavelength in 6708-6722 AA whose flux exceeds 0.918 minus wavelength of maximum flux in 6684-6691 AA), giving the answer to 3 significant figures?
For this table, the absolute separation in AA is 24.7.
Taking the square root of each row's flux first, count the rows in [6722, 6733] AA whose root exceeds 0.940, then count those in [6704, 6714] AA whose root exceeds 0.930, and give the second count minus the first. 0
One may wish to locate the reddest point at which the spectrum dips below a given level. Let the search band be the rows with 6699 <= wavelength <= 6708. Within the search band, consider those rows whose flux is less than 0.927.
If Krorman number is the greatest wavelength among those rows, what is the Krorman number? 6707.42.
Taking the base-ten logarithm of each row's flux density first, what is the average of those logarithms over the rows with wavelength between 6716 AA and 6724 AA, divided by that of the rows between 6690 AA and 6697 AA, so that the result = 0.36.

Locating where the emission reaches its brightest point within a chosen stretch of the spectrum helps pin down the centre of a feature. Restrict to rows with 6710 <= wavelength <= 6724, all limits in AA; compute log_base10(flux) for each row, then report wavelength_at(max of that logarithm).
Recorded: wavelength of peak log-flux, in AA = 6713.60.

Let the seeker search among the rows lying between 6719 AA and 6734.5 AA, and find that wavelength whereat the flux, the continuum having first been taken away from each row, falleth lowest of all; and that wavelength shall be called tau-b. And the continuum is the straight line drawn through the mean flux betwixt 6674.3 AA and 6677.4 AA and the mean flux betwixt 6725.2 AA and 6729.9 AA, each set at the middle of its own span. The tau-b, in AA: 6727.53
